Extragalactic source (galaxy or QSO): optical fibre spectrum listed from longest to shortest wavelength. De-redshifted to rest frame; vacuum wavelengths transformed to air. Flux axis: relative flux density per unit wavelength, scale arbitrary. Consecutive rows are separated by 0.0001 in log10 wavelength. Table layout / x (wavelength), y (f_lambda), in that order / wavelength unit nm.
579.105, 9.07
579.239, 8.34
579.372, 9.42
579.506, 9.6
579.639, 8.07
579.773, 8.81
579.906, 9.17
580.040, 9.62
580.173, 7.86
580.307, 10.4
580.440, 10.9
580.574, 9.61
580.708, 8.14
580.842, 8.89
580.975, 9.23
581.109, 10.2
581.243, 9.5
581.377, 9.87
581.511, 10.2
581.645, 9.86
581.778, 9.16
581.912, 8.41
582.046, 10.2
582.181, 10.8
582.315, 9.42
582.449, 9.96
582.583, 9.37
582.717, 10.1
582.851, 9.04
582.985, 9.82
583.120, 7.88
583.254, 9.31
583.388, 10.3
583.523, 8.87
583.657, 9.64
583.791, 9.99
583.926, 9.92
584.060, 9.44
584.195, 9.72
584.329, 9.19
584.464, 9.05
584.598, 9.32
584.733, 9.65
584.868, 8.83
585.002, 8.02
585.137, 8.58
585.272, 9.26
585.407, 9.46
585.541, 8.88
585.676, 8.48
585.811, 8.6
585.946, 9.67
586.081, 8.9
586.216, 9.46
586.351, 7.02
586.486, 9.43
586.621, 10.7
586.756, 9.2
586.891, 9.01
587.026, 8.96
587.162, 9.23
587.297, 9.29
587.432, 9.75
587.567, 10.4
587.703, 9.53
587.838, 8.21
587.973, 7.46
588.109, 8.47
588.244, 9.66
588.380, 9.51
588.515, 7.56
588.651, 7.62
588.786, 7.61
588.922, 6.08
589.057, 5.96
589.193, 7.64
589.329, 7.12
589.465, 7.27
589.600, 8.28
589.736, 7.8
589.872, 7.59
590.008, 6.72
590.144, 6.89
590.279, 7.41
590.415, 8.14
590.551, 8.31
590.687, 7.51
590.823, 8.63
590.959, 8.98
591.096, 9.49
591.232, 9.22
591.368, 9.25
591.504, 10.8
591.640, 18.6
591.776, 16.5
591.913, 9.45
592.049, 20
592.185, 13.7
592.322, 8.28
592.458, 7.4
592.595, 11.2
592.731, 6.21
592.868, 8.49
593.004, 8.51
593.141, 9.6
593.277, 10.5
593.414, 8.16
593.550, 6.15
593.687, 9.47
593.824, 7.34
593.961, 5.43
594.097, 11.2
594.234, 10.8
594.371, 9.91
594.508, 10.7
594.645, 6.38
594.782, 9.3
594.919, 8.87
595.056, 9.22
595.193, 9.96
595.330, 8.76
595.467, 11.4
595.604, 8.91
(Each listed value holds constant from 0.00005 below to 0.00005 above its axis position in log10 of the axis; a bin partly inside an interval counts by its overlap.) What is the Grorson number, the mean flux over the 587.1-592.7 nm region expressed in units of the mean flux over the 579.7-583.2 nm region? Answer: 0.97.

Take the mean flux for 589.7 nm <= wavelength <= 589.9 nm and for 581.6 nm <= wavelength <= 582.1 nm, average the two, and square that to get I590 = 73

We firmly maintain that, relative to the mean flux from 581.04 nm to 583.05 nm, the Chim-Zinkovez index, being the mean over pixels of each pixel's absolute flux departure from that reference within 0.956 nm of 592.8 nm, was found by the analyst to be 2.3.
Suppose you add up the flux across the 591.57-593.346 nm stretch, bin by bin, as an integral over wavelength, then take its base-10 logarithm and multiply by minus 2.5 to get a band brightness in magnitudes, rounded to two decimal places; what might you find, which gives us -3.27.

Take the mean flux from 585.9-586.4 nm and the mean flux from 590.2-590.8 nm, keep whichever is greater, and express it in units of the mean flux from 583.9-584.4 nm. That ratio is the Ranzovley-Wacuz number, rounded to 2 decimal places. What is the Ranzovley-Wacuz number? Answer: 0.92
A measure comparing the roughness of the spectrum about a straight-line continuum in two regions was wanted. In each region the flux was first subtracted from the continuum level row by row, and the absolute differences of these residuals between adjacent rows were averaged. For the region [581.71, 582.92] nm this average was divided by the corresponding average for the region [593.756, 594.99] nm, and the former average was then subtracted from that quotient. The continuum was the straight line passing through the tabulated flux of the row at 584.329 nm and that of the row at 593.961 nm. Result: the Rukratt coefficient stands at -0.5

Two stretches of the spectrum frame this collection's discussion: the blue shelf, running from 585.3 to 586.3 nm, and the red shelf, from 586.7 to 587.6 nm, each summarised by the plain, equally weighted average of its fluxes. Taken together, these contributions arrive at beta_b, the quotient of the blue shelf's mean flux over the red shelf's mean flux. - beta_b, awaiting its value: 1.0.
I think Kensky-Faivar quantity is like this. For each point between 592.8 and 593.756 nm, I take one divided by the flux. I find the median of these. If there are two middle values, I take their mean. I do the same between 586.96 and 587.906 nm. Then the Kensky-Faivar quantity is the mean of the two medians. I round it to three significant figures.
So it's 0.113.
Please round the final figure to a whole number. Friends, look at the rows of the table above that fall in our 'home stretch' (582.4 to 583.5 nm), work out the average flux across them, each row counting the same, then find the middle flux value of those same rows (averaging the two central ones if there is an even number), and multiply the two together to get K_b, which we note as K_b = 91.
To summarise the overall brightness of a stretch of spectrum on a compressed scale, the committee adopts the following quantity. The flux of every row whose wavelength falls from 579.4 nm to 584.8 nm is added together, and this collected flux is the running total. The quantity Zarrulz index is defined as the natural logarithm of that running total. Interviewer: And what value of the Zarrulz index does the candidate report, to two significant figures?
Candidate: 5.9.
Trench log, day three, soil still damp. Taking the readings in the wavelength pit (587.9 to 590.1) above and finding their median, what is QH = 7.6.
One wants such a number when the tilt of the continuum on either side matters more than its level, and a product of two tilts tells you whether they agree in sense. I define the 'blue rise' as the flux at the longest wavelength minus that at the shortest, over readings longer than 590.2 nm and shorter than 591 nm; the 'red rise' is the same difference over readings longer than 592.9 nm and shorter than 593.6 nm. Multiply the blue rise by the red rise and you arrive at -3.7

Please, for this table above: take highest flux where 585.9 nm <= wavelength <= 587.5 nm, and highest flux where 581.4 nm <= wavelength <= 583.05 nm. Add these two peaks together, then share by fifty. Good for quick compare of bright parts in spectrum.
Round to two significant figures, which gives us 0.43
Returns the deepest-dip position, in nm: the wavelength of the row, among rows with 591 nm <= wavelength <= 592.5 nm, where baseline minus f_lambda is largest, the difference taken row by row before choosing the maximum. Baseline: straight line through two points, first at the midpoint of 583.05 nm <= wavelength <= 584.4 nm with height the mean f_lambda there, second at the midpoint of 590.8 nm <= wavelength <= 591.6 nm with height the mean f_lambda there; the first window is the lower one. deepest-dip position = 592.458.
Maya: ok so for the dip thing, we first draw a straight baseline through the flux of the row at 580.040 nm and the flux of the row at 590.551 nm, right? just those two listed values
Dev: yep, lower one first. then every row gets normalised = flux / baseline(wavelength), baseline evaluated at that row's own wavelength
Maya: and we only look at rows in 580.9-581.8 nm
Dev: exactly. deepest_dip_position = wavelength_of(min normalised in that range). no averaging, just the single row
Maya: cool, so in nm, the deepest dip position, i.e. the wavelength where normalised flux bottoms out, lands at 580.975 nm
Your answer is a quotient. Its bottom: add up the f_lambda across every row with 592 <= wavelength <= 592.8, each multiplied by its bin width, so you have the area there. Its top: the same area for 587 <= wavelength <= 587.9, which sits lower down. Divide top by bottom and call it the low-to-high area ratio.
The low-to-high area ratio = 0.97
